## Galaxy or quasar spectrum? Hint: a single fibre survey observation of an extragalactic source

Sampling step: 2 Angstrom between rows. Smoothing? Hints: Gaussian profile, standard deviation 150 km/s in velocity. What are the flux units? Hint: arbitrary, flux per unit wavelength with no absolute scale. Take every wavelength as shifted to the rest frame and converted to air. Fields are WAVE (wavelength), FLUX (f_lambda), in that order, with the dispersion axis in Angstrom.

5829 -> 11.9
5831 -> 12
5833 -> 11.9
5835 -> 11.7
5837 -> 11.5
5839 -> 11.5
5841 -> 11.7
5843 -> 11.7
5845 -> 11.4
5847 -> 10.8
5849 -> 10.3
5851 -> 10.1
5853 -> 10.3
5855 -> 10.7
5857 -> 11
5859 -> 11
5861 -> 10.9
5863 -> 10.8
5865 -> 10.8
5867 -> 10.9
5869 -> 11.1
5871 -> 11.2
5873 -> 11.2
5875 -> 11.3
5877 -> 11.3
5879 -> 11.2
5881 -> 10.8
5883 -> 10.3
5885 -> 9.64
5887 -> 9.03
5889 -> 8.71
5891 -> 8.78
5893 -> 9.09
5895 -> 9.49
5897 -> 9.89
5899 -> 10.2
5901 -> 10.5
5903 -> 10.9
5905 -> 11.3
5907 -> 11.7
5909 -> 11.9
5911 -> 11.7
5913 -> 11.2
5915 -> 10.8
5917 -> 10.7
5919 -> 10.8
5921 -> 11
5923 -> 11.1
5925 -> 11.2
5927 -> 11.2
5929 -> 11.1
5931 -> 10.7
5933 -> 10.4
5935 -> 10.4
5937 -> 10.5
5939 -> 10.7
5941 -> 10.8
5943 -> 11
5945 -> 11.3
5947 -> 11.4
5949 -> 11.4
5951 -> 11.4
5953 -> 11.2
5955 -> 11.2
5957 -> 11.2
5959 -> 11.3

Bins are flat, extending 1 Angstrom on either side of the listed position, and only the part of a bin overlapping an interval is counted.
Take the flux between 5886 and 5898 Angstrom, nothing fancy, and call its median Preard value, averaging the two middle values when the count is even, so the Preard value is 9.1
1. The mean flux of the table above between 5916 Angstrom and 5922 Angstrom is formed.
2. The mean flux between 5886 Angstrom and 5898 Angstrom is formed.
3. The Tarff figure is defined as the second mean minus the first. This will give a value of -1.7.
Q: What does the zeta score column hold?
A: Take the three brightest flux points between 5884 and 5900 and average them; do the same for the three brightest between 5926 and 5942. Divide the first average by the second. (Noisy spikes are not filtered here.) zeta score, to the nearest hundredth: 0.90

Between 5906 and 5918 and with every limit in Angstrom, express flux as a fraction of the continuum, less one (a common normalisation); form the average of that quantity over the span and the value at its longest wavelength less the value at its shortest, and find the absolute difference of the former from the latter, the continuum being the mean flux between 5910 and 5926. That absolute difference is 0.11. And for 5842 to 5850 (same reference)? 0.13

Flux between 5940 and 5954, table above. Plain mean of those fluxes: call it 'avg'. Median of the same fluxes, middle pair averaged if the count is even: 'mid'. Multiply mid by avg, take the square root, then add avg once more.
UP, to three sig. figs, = 22.5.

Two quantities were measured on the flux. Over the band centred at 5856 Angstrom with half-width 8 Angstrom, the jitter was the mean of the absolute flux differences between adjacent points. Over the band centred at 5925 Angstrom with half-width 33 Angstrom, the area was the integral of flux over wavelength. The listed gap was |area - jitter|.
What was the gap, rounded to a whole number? 719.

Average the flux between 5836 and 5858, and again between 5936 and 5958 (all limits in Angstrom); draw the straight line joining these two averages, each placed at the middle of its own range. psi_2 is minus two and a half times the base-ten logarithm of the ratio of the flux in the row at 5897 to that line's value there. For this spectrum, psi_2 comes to 0.12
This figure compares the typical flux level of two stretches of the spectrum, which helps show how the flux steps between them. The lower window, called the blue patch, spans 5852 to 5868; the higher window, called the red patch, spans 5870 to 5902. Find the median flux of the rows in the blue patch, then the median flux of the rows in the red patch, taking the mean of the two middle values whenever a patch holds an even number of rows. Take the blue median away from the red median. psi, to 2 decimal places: -0.60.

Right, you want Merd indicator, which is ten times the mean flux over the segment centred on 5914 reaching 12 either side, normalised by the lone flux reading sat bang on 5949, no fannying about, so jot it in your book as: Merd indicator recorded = 9.8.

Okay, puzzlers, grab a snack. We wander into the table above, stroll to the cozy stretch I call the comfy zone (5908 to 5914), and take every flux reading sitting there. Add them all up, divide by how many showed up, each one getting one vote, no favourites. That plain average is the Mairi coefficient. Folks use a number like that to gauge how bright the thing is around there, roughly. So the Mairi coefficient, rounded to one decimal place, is 11.6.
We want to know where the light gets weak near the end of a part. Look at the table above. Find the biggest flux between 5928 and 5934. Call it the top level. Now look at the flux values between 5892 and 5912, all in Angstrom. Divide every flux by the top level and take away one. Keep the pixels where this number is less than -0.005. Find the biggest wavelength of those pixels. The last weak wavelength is 5903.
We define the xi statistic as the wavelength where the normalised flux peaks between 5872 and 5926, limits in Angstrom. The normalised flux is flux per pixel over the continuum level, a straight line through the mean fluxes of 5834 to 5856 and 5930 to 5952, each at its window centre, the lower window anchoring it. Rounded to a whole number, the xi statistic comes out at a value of 5909 Angstrom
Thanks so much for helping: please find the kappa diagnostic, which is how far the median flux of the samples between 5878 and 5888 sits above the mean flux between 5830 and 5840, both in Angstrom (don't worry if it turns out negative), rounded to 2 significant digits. -1.4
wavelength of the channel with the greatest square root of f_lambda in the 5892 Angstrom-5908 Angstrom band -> 5907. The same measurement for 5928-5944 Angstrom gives 5929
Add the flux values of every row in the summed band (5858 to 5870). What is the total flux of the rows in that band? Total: 65.5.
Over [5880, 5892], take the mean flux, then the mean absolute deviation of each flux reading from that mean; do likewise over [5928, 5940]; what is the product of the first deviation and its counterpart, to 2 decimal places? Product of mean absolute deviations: 0.14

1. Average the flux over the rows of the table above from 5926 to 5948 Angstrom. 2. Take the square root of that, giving 3.30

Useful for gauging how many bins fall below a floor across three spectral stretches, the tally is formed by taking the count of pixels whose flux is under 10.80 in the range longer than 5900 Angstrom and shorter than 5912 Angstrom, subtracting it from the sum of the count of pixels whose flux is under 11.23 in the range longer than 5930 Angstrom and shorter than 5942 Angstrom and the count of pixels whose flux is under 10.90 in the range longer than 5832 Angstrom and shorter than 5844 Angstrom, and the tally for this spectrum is 5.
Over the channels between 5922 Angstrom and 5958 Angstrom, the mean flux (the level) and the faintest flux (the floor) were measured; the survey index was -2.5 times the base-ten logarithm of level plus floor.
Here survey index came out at -3.33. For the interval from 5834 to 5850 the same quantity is -3.34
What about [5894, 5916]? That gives -3.27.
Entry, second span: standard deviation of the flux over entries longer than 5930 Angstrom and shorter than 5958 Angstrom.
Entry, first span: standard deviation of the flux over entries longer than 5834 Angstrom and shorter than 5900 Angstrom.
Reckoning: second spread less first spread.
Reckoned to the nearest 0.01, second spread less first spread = -0.48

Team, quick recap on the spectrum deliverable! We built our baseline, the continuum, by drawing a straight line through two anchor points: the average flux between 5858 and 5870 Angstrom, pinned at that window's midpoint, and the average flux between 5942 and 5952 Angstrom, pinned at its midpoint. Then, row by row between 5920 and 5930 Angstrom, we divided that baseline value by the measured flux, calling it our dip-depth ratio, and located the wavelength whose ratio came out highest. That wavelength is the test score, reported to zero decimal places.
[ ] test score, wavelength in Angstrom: 5921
